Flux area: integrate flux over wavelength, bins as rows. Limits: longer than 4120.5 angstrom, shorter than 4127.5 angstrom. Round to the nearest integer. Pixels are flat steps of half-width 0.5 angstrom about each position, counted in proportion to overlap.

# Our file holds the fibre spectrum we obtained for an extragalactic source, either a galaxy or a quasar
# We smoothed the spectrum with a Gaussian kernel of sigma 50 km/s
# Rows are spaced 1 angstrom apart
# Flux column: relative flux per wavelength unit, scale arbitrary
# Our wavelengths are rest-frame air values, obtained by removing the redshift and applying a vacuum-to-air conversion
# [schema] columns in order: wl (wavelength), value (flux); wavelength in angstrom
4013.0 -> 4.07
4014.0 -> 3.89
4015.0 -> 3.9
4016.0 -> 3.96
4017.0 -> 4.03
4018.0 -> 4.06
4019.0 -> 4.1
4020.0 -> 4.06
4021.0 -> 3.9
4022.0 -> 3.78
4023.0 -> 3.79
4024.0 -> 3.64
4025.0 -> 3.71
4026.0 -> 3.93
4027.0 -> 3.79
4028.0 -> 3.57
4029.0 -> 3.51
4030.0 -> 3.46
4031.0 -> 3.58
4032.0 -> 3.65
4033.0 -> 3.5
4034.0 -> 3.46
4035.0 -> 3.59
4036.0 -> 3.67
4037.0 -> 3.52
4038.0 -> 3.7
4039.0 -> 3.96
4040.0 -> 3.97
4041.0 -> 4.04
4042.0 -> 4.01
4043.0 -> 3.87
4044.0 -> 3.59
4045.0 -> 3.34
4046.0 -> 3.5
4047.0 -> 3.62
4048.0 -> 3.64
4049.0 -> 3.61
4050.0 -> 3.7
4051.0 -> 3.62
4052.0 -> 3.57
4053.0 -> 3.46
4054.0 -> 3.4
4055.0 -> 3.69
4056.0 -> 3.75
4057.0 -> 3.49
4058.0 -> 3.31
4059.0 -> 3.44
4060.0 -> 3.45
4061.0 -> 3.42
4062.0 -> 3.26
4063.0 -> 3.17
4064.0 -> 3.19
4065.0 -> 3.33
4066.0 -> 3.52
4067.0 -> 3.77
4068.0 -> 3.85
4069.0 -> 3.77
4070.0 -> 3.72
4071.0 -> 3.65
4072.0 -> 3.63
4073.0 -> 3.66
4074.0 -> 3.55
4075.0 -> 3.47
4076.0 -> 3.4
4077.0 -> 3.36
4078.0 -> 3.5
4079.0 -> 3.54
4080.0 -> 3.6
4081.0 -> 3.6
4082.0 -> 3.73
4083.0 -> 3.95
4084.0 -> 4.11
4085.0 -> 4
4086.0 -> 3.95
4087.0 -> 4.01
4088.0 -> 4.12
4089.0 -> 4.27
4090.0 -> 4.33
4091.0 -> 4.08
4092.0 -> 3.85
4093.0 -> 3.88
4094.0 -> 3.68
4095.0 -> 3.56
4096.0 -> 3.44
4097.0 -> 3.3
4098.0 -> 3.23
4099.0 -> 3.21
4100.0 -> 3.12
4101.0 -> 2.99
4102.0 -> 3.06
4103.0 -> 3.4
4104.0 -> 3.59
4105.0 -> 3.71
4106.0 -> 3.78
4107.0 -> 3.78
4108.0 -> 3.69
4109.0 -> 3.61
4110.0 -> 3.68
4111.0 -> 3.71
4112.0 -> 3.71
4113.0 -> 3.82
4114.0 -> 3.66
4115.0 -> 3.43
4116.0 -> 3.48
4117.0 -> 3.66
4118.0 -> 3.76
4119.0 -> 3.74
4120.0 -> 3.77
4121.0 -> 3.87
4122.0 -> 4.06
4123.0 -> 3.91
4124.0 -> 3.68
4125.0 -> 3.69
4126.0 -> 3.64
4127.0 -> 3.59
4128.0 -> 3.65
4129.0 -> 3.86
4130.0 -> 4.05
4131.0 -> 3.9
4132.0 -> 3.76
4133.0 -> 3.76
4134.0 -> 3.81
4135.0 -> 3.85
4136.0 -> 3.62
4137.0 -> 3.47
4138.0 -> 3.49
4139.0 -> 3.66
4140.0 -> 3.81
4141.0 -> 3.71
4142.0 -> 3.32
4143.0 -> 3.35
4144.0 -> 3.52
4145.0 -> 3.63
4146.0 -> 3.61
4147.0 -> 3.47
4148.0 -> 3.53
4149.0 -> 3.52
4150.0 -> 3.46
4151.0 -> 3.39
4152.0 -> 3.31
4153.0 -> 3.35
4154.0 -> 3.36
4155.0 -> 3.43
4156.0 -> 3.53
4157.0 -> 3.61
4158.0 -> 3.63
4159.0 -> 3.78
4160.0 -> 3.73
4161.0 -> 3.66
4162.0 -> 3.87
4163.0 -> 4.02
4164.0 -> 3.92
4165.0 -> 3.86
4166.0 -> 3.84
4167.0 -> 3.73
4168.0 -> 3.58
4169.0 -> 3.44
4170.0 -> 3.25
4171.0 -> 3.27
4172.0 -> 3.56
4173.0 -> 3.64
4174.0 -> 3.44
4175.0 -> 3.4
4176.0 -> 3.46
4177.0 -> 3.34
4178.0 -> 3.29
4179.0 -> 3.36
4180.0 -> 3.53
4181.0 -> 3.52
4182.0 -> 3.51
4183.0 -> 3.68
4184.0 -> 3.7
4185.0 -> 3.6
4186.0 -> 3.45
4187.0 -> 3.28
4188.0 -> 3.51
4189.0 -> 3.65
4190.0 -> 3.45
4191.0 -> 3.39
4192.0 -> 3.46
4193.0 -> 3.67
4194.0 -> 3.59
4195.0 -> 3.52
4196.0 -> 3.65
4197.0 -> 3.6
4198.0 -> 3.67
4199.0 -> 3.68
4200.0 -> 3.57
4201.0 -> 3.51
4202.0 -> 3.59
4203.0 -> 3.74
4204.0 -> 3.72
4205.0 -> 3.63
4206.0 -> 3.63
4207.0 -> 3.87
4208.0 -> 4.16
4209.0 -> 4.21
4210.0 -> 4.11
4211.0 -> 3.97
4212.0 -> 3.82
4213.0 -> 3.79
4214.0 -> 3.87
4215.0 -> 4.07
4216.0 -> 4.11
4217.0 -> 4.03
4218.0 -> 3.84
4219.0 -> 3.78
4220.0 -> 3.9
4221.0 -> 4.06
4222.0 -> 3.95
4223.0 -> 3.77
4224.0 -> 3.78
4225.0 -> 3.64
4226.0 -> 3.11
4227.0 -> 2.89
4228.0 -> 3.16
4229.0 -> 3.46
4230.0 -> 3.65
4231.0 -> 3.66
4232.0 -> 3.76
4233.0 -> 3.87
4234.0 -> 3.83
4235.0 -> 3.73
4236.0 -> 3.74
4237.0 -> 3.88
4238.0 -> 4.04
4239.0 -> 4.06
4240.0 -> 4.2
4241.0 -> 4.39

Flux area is 26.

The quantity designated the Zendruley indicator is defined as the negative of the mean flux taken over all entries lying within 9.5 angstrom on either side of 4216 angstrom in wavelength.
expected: -3.93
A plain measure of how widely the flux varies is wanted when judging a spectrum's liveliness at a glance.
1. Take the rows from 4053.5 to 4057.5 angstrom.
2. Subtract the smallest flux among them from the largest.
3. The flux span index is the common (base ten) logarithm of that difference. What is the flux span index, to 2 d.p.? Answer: -0.46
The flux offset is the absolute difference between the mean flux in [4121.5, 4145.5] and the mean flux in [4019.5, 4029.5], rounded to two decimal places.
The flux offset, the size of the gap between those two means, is 0.07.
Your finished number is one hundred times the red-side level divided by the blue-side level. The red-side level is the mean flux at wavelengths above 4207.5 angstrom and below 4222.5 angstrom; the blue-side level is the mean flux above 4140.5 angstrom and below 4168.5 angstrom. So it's 111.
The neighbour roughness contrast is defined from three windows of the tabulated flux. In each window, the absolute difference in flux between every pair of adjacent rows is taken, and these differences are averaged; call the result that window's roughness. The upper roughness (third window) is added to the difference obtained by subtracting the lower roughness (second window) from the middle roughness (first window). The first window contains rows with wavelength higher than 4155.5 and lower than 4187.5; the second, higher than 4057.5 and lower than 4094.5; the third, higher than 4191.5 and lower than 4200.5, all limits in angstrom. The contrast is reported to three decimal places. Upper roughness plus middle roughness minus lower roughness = 0.094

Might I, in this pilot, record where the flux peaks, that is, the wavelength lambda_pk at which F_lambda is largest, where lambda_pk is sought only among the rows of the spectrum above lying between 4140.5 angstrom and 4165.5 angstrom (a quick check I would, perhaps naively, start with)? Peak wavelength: 4163.0 angstrom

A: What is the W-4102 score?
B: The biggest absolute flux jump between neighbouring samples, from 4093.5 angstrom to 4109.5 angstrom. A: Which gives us 0.34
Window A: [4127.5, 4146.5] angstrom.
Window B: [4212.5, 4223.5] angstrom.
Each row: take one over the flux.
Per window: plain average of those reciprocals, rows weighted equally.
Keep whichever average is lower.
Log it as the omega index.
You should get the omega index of 0.255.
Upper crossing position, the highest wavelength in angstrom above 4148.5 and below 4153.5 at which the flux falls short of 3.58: 4153.0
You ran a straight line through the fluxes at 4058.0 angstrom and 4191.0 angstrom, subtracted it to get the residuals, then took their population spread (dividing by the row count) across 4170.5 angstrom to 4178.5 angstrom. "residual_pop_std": 0.12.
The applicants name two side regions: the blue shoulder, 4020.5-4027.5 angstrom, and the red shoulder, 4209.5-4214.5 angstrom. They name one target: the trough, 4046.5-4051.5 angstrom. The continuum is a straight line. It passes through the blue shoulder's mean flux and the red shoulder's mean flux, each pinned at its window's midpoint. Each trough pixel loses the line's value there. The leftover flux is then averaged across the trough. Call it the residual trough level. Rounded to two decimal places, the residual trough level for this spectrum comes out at -0.17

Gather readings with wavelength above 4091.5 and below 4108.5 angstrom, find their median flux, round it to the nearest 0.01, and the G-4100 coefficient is 3.56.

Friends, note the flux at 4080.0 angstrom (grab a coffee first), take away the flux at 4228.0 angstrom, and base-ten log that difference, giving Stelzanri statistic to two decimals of -0.36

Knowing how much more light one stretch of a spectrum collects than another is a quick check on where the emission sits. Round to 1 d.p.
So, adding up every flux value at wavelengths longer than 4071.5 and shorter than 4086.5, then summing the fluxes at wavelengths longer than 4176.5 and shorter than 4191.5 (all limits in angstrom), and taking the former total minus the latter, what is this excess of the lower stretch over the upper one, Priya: 2.8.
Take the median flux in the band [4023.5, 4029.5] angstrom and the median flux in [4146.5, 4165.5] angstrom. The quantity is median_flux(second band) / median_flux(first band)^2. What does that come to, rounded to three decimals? 0.261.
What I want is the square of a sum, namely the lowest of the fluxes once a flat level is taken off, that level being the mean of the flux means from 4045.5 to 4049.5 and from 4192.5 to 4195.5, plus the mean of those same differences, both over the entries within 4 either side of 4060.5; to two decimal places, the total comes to 0.46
